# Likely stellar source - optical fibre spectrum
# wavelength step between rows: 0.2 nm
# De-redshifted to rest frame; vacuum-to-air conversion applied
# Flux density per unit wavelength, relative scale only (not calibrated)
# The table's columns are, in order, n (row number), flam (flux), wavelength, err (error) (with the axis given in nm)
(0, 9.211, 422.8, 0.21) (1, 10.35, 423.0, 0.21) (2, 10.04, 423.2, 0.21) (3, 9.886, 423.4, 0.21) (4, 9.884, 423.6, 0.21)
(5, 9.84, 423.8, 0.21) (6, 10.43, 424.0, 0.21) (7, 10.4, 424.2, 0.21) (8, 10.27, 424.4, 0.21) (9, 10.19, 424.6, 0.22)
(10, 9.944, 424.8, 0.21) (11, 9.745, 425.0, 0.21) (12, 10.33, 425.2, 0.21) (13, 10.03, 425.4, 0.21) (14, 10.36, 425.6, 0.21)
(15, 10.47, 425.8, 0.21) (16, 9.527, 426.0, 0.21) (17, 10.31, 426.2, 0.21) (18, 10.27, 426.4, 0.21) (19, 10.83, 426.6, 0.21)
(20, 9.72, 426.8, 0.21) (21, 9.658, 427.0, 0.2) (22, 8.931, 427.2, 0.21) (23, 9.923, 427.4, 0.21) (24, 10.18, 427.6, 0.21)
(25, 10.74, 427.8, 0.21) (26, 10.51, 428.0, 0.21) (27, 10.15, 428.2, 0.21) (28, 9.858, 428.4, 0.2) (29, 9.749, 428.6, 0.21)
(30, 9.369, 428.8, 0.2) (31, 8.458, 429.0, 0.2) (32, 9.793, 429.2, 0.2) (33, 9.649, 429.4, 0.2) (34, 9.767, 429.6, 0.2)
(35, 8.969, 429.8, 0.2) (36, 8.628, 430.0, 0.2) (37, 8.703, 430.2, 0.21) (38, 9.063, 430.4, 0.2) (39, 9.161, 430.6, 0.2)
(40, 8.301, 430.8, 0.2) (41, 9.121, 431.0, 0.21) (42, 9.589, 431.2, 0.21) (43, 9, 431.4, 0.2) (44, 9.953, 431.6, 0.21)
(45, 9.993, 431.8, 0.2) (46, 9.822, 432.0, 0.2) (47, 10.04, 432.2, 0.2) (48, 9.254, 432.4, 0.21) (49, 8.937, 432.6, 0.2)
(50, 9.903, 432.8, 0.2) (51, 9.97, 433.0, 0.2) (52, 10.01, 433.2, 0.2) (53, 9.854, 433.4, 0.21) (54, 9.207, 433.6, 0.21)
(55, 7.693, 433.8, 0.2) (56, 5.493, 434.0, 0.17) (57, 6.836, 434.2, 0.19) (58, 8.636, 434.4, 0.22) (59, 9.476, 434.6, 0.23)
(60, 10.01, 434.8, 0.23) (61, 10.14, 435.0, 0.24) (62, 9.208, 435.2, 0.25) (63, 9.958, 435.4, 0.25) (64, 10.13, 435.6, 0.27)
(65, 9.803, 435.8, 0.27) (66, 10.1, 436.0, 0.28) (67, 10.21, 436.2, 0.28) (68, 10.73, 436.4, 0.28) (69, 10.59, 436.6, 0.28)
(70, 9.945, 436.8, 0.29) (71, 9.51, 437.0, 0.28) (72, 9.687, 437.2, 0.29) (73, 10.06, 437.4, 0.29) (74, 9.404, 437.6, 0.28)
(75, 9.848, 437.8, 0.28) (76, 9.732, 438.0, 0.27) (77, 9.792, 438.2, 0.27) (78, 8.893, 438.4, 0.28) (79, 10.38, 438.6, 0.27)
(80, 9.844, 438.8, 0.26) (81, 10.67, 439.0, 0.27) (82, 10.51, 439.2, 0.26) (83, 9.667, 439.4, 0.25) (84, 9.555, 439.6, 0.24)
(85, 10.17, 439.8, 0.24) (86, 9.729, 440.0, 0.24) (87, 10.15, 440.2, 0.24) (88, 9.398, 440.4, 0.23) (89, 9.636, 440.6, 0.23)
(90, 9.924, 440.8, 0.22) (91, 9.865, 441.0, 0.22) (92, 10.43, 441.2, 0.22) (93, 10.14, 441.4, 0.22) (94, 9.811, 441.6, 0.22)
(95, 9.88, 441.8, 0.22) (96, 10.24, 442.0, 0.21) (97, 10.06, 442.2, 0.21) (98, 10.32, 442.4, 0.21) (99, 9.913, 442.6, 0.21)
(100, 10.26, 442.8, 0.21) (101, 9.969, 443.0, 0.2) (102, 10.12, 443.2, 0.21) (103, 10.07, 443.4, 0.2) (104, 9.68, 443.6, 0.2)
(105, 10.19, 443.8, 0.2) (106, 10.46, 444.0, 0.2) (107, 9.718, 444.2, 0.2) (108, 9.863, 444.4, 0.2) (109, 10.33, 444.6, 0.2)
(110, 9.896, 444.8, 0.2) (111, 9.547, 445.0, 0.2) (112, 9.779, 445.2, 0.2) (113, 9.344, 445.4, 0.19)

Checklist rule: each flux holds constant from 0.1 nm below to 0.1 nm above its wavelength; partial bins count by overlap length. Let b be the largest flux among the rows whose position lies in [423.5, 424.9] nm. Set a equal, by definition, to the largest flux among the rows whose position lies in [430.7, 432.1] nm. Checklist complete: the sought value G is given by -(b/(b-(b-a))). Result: -1.04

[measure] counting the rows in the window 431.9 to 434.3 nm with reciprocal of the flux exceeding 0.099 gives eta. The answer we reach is 12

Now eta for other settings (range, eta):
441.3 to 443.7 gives 7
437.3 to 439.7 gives 9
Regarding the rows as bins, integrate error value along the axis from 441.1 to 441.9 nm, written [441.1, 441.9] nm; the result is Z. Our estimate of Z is 0.176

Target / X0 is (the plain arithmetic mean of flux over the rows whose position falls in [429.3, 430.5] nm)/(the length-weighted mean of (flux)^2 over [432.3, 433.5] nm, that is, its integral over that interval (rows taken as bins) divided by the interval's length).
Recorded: 0.098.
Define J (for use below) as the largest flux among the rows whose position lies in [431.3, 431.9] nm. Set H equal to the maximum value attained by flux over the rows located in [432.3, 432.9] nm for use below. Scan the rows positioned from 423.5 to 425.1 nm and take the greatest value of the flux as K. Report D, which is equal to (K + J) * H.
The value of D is 202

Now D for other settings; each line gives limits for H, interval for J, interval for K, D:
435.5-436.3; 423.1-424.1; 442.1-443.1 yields 212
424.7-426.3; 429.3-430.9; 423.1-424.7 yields 211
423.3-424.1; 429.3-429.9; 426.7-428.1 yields 214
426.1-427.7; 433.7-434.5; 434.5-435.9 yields 203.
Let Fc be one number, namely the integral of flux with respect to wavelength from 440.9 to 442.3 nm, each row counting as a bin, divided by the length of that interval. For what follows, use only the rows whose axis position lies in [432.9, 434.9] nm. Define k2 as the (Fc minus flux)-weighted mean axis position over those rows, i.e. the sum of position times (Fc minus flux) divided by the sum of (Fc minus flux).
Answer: 434.04 nm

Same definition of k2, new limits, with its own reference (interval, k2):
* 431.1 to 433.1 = 432.04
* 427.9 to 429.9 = 429.32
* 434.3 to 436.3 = 434.68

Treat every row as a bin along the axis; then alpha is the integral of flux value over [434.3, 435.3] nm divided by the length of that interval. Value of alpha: 9.5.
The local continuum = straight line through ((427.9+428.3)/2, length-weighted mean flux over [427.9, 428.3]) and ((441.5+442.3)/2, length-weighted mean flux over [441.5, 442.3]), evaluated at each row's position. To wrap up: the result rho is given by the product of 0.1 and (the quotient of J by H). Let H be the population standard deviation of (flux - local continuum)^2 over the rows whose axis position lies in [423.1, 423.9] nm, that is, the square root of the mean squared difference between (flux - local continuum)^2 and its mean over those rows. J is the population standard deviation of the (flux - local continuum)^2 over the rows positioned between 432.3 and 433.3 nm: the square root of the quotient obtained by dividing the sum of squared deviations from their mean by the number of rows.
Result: 0.92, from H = 0.1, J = 0.6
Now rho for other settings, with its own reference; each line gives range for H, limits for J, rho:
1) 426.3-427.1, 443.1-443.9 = 0.01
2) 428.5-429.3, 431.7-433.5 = 0.04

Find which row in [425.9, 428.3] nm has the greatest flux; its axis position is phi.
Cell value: 426.6 nm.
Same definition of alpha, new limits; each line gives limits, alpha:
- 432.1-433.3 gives 9.7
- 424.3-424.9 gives 10.1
